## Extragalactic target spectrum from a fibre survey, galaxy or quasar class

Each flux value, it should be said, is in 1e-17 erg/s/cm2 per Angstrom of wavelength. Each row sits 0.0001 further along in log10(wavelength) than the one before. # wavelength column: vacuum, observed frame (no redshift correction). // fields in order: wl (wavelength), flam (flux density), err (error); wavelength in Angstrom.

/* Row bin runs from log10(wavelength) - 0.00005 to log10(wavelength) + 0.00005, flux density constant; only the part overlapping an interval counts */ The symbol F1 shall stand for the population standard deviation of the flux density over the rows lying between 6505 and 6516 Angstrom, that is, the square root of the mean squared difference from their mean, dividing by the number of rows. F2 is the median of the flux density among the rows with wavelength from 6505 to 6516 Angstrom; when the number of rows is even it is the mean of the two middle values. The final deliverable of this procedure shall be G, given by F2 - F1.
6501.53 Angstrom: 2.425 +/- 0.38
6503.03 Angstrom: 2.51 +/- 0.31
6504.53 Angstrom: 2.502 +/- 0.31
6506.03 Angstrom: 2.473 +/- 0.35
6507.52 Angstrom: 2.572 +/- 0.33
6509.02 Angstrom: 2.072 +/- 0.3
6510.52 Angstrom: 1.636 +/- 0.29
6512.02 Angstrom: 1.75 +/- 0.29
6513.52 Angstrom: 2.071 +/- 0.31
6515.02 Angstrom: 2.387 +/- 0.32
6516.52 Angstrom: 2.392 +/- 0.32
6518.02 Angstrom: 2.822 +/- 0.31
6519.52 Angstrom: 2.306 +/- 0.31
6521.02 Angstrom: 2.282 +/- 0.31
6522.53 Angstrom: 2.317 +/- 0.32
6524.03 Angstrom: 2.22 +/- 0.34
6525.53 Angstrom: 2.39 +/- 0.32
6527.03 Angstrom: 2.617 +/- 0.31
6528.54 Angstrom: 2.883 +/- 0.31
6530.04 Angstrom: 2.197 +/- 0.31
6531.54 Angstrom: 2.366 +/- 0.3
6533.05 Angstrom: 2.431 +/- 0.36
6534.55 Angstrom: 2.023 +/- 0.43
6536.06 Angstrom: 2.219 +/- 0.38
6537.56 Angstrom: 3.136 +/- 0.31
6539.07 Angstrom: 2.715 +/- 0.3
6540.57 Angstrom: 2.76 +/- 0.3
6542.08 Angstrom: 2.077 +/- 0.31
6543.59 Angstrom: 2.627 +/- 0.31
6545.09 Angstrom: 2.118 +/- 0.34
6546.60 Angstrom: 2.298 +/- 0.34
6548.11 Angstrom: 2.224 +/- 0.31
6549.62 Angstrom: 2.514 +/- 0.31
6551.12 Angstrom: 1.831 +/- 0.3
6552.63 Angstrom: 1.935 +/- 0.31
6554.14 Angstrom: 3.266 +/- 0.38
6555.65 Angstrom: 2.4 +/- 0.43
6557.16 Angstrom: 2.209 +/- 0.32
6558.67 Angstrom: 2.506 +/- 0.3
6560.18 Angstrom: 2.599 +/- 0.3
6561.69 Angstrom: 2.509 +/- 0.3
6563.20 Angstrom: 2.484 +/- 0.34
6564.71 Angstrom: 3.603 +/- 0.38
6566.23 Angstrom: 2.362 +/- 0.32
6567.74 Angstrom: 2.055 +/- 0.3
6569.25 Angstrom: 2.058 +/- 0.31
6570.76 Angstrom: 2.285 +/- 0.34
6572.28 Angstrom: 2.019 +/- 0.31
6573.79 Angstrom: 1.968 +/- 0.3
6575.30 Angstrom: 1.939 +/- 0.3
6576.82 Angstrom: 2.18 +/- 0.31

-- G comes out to 1.74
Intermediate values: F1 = 0.33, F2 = 2.07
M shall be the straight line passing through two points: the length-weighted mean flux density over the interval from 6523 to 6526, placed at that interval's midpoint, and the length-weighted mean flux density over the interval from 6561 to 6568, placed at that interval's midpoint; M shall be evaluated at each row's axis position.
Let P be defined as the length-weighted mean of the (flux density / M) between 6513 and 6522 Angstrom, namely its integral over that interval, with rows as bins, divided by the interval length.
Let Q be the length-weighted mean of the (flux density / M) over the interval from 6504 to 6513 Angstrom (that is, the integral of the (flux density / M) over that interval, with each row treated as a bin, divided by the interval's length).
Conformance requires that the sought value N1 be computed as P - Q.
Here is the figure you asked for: 0.064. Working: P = 1.06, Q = 1.00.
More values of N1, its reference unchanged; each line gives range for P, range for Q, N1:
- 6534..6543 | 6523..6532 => -0.018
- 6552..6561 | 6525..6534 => -0.086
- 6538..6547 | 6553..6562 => 0.013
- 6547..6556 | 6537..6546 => -0.115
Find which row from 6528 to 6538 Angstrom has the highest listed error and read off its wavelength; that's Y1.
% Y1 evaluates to 6534.55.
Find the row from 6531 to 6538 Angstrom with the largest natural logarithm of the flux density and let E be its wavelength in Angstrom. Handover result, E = 6537.56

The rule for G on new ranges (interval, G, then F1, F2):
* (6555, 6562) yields 2.37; 0.13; 2.51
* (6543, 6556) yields 1.90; 0.40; 2.30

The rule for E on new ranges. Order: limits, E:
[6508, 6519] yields 6518.02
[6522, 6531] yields 6528.54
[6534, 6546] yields 6537.56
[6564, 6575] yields 6564.71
